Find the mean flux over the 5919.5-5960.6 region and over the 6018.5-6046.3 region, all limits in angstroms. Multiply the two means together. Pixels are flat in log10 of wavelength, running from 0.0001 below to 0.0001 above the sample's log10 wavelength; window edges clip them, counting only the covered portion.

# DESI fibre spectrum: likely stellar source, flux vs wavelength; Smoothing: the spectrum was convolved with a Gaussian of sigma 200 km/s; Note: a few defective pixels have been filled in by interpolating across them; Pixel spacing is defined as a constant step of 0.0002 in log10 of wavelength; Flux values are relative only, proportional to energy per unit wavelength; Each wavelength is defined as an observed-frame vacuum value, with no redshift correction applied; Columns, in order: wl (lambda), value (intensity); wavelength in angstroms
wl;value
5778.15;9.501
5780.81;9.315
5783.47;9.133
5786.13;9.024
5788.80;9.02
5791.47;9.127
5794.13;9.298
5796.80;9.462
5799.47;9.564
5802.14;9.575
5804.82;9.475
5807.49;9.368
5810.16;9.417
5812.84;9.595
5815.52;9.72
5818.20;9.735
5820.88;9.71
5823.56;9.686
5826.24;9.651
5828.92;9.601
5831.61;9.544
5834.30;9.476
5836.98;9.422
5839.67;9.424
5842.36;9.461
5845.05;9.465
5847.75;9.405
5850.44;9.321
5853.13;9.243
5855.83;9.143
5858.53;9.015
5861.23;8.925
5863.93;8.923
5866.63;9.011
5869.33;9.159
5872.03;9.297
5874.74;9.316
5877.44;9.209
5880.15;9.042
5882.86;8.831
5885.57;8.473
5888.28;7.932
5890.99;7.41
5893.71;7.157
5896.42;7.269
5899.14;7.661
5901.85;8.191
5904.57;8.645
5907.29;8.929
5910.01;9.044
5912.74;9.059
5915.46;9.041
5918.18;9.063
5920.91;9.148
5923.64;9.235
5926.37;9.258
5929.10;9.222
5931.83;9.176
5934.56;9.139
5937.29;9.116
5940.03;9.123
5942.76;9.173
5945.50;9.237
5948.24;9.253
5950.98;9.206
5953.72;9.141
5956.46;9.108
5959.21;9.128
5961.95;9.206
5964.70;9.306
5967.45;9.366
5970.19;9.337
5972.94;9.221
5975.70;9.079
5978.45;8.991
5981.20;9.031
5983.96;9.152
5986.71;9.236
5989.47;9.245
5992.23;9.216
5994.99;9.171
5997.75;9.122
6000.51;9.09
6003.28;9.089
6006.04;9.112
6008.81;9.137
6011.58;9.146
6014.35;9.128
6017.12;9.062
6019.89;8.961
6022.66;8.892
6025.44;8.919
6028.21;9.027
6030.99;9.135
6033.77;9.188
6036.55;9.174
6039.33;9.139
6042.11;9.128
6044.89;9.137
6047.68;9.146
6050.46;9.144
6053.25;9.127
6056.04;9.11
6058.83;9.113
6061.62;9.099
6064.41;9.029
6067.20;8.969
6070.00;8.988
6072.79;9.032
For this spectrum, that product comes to 83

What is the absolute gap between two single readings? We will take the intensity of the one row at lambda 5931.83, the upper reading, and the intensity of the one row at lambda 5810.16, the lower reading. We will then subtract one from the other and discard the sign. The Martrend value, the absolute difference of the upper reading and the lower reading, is 0.24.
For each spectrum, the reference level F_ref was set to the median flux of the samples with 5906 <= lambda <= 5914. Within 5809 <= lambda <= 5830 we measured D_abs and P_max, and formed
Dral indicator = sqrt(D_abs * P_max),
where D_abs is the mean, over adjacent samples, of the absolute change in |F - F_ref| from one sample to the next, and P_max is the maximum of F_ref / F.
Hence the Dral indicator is 0.25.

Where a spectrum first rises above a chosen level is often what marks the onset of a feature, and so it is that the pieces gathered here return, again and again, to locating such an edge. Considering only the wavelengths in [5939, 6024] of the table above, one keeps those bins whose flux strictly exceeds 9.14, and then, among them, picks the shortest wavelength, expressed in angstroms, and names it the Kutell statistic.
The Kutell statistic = 5942.76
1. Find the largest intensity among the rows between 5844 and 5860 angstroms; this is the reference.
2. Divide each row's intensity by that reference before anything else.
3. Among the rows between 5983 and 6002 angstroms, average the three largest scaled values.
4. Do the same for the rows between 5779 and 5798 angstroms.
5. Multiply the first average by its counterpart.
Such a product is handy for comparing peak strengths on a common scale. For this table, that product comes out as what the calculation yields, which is 0.964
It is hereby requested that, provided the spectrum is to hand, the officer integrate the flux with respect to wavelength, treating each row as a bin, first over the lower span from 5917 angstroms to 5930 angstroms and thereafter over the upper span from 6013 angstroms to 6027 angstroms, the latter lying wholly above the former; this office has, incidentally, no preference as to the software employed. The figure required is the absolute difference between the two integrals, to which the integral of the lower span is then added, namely 126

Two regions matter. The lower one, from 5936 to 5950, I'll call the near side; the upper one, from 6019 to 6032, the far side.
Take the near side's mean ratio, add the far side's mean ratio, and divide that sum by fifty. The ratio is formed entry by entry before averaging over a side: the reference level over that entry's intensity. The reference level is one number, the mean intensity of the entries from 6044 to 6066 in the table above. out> 0.0401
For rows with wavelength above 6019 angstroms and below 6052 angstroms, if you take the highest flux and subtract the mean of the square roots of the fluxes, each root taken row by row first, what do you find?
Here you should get 6.174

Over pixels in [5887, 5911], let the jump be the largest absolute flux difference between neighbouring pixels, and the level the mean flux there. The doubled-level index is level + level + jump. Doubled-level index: 16.6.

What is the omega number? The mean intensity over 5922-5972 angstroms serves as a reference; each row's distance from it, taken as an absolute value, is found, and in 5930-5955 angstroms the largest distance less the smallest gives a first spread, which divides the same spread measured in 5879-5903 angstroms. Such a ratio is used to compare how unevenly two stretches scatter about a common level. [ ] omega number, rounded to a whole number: 21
